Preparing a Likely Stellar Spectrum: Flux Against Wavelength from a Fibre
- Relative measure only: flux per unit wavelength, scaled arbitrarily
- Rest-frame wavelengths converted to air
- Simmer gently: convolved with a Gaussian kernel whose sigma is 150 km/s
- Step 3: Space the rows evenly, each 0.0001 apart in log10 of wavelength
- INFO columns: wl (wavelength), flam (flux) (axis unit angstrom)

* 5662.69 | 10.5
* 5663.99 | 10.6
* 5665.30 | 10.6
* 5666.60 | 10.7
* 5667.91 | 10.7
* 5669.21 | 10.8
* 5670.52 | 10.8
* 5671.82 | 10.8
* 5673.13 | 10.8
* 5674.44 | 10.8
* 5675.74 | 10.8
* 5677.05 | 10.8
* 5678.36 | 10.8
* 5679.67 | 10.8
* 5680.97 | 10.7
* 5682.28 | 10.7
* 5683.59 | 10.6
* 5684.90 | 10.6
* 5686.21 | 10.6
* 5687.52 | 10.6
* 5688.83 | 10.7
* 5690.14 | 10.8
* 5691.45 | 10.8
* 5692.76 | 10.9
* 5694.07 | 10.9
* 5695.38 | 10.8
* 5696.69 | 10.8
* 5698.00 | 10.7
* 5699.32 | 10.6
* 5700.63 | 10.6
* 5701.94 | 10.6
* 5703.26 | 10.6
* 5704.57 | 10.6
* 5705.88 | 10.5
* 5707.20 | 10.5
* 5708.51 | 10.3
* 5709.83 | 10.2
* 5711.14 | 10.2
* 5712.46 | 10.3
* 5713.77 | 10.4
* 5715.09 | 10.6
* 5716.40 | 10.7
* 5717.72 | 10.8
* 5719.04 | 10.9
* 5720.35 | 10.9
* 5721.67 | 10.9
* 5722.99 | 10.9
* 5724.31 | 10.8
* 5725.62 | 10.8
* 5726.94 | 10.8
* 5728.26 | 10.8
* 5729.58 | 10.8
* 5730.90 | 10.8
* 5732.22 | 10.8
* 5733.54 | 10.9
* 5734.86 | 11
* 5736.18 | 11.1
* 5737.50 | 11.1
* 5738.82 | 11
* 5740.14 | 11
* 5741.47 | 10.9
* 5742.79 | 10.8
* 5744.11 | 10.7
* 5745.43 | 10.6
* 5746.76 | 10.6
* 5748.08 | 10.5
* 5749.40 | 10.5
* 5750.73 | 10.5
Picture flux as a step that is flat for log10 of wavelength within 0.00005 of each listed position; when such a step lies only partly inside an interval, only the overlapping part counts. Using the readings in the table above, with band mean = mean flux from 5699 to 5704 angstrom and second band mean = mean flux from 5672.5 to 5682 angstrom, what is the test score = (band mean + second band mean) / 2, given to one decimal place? 10.7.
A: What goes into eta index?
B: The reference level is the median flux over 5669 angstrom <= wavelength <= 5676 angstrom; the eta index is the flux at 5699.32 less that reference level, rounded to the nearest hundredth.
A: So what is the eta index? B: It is -0.20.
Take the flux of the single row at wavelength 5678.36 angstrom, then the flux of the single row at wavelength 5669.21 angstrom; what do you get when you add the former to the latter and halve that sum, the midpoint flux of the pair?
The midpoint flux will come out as 10.8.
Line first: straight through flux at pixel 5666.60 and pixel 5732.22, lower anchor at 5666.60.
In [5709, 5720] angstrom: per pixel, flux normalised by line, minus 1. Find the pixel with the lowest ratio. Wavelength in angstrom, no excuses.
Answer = 5711.14 angstrom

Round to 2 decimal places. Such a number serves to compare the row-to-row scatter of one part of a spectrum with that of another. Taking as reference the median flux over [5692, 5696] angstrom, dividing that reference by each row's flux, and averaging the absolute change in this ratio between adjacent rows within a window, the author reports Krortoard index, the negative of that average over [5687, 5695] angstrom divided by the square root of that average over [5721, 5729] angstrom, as -0.13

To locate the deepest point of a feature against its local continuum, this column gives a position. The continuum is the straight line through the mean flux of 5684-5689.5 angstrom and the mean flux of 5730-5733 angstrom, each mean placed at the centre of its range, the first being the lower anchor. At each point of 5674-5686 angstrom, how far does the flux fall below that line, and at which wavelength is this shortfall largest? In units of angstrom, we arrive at 5684.90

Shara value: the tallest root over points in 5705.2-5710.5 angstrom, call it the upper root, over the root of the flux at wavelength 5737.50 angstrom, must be 0.97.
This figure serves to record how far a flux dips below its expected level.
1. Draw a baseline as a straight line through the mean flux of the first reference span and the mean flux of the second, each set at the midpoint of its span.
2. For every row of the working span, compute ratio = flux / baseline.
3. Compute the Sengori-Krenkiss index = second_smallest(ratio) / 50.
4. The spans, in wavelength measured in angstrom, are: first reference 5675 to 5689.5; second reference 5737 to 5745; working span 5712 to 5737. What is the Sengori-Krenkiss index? 0.0192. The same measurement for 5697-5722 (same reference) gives 0.0189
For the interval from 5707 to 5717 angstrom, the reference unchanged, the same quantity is 0.0189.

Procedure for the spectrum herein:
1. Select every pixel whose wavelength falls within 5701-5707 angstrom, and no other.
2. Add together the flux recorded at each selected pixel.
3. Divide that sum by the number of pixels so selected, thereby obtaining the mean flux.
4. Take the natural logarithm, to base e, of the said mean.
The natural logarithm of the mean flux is 2.36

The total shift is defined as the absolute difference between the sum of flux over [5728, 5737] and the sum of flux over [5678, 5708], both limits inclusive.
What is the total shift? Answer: 170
